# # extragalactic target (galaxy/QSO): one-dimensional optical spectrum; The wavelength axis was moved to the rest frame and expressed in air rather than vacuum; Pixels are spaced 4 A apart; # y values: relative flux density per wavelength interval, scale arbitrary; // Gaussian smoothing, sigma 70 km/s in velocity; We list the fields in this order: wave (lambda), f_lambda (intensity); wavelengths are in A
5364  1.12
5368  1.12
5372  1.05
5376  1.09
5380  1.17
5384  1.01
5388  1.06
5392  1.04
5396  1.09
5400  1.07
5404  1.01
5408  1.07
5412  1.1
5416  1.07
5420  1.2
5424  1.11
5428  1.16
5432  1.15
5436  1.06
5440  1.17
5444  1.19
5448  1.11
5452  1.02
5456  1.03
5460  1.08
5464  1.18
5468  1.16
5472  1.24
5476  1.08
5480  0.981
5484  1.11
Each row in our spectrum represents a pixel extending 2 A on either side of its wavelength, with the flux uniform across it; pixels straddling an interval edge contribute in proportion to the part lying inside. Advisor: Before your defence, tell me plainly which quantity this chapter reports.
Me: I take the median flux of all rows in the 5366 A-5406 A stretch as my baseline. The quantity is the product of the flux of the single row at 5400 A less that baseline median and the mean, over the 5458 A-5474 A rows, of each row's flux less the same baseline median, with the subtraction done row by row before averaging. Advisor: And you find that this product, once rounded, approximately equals 0.0005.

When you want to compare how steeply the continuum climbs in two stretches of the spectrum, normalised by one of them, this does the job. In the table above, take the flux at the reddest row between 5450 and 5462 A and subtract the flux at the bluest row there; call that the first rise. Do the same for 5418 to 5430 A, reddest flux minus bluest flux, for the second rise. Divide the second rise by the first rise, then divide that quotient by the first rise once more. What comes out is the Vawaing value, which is -11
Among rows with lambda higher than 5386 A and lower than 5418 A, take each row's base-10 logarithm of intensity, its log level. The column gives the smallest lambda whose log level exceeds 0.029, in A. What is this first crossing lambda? 5396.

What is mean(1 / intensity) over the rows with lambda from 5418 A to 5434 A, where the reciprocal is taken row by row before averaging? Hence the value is 0.87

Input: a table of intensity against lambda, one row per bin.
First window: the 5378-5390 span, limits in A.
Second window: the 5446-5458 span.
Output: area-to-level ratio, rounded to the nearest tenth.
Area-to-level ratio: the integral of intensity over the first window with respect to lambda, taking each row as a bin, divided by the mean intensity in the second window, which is 12.3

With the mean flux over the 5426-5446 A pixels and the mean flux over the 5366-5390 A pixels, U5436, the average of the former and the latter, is 1.11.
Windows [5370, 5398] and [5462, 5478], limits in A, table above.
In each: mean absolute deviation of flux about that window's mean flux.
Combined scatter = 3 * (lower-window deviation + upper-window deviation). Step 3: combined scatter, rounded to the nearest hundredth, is 0.25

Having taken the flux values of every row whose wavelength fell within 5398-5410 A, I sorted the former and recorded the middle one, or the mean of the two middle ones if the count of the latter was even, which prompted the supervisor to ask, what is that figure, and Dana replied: 1.07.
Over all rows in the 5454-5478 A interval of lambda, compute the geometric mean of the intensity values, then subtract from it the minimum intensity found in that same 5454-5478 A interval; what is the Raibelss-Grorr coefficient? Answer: 0.10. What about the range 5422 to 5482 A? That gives 0.13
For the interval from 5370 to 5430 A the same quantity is 0.08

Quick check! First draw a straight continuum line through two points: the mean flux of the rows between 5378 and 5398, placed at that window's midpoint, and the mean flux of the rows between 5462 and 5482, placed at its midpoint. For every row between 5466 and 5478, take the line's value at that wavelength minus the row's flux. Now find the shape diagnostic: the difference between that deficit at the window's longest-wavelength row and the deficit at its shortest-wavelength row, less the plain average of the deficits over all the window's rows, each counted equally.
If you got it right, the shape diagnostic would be 0.12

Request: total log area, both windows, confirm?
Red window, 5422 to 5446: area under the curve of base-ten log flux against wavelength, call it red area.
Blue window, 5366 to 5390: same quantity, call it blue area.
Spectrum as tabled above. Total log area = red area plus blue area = 2.2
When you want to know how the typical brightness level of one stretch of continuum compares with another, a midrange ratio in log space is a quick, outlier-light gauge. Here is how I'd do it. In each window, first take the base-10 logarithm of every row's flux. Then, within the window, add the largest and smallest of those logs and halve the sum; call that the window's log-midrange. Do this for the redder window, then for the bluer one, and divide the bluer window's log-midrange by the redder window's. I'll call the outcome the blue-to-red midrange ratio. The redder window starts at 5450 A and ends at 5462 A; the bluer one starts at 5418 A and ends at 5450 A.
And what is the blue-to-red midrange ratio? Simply 2.49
